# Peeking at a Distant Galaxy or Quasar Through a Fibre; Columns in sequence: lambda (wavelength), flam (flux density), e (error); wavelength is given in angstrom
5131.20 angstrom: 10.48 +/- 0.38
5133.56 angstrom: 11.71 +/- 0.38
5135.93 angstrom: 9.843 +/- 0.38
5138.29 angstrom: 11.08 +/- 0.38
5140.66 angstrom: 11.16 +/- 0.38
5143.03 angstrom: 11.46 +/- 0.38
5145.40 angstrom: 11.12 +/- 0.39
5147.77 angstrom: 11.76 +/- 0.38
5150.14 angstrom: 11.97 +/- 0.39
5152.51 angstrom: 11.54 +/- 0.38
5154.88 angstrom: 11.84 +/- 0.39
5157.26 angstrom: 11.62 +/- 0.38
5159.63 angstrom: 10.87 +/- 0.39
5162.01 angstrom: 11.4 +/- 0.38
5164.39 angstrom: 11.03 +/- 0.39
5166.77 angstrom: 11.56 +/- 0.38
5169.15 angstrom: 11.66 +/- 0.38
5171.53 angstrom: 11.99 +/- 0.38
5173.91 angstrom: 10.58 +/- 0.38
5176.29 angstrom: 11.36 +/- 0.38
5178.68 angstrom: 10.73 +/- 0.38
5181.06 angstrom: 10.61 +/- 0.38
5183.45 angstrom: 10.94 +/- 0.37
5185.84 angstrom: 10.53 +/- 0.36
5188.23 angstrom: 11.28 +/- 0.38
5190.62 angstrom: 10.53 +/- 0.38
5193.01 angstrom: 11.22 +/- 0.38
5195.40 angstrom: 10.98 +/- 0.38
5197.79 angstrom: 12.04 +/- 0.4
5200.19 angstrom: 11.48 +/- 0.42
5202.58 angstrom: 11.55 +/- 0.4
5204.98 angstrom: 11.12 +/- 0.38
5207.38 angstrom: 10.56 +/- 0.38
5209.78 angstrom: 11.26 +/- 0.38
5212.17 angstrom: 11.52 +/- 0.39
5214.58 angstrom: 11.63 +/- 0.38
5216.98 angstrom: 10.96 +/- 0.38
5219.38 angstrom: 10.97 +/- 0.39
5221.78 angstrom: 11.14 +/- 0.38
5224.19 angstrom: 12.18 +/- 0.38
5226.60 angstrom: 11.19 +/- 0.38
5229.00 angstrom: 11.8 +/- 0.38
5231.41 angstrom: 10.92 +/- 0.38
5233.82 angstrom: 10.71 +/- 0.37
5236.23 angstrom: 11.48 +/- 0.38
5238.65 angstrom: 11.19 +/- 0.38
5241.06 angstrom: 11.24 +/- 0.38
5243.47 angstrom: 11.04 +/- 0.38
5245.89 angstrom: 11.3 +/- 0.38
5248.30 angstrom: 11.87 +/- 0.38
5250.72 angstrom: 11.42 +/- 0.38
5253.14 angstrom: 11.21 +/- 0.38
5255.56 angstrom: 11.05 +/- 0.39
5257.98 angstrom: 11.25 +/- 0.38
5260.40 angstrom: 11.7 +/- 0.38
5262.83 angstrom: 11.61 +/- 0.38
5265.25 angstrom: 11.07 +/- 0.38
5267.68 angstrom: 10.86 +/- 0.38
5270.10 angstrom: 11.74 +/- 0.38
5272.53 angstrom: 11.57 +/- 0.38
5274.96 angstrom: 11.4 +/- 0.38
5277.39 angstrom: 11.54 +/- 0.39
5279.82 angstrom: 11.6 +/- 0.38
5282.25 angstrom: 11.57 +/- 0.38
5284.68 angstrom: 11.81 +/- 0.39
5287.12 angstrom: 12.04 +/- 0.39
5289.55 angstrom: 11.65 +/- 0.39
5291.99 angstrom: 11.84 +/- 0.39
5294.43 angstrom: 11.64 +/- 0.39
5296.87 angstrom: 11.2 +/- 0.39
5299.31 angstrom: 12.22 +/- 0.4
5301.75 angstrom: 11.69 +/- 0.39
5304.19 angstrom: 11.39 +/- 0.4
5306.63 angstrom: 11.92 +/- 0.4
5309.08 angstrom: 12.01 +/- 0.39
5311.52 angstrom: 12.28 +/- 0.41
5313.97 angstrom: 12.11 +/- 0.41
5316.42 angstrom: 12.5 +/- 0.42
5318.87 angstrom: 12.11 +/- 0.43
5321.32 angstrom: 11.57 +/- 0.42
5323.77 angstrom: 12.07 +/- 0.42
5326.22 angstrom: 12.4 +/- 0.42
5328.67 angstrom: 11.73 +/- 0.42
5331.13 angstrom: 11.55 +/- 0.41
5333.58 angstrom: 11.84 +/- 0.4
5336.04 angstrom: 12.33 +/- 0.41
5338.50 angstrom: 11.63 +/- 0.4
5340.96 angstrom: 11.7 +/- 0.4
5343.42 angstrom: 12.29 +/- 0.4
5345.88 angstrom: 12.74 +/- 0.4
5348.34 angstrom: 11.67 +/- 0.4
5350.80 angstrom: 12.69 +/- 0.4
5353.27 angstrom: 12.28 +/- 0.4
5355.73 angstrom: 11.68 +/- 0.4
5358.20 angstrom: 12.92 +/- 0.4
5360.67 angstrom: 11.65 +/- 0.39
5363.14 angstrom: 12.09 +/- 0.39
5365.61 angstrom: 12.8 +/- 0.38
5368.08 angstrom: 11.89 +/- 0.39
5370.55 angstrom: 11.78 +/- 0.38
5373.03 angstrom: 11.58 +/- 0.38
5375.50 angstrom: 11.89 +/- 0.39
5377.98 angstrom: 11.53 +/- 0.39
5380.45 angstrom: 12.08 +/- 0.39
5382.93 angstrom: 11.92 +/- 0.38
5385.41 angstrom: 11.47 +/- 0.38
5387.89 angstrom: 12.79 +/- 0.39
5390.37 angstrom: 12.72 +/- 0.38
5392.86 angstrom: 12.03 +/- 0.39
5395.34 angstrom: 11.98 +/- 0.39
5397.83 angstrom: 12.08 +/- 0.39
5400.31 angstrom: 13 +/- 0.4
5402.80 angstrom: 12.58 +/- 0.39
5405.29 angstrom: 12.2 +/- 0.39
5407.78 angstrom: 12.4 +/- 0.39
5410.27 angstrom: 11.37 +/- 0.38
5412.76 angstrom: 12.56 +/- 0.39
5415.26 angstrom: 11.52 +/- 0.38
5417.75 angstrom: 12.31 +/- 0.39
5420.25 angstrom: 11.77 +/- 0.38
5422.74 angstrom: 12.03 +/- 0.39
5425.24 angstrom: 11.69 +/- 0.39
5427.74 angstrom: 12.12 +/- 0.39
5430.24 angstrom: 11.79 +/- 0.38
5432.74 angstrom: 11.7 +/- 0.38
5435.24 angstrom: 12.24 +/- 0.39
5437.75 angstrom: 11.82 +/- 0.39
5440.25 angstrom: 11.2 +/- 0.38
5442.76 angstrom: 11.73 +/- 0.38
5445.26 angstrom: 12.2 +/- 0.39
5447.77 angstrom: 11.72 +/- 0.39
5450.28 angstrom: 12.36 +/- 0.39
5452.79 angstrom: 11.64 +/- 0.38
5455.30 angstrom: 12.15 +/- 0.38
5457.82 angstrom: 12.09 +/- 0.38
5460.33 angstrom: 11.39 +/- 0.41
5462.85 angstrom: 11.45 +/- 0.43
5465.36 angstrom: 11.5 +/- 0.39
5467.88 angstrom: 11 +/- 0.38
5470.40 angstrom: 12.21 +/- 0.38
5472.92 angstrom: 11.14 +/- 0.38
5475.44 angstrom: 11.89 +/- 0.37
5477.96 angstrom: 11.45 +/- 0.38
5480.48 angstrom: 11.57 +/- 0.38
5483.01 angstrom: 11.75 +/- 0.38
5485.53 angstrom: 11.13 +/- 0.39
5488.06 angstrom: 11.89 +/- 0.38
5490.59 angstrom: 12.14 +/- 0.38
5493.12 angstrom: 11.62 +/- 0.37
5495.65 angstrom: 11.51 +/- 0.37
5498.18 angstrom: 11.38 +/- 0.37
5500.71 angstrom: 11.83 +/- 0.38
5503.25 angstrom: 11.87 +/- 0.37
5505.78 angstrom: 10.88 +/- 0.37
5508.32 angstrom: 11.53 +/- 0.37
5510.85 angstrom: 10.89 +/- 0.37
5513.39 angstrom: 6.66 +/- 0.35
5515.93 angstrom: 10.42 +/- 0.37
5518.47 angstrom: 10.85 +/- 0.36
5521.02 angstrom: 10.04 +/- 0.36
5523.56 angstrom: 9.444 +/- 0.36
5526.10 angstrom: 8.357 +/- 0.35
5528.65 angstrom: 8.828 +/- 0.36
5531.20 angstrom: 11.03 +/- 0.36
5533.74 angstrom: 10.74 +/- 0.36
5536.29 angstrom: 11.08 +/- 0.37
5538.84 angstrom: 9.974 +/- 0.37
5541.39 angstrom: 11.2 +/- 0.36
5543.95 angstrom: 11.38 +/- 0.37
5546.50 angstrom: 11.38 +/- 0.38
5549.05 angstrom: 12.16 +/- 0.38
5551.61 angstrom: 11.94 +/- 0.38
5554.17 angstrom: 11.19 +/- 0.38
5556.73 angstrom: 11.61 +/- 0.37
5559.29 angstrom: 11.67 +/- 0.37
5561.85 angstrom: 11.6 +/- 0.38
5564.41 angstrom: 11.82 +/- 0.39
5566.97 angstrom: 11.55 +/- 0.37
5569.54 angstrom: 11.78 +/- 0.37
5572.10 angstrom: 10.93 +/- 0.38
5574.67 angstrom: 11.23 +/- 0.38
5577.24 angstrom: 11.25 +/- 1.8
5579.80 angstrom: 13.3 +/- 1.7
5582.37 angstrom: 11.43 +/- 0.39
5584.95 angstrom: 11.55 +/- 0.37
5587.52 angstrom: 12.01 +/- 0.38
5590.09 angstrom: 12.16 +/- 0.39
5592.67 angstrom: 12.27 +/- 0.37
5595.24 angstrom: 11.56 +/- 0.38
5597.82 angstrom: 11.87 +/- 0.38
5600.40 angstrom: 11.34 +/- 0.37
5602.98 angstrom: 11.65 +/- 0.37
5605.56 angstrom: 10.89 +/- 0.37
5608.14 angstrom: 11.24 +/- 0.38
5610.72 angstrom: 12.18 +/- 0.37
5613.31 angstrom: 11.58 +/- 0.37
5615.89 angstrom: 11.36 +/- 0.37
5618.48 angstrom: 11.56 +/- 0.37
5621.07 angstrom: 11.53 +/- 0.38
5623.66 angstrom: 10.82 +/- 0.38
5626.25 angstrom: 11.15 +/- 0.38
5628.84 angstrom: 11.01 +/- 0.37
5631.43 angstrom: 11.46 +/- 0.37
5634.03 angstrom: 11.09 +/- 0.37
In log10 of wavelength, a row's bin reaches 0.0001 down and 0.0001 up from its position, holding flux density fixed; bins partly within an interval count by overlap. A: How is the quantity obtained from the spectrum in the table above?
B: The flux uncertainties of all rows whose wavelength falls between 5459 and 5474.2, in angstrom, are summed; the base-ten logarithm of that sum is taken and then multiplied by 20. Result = 7.49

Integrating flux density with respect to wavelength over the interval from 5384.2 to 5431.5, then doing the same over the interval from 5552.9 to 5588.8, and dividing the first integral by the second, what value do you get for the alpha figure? 1.4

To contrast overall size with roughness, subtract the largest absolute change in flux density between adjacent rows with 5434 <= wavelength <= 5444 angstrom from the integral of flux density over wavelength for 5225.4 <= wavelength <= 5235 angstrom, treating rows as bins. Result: 107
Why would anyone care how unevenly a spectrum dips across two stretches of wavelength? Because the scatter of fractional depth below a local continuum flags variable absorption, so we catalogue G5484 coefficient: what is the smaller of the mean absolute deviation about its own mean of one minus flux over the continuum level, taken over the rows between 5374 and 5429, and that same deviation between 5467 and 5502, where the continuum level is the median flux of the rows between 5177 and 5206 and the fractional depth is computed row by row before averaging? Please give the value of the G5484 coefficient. 0.0268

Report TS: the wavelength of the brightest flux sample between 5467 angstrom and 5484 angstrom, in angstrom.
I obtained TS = 5470.40 angstrom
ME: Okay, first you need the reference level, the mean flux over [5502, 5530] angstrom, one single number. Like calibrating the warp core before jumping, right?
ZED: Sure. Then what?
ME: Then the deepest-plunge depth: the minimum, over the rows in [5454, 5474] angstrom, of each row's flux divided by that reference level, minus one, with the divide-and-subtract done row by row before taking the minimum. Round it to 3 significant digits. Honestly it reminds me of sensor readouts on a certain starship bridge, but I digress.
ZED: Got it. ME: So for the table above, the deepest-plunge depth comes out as 0.102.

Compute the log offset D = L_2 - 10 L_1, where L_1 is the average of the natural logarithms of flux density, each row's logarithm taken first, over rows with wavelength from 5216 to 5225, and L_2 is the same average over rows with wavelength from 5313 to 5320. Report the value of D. -21.7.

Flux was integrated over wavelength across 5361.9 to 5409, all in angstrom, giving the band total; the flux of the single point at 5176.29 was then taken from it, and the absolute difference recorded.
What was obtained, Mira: 561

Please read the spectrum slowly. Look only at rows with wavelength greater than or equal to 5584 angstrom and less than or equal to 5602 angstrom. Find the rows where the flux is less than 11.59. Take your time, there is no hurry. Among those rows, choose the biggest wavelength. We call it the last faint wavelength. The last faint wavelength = 5600.40 angstrom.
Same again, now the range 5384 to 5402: 5385.41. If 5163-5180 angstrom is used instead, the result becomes 5178.68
